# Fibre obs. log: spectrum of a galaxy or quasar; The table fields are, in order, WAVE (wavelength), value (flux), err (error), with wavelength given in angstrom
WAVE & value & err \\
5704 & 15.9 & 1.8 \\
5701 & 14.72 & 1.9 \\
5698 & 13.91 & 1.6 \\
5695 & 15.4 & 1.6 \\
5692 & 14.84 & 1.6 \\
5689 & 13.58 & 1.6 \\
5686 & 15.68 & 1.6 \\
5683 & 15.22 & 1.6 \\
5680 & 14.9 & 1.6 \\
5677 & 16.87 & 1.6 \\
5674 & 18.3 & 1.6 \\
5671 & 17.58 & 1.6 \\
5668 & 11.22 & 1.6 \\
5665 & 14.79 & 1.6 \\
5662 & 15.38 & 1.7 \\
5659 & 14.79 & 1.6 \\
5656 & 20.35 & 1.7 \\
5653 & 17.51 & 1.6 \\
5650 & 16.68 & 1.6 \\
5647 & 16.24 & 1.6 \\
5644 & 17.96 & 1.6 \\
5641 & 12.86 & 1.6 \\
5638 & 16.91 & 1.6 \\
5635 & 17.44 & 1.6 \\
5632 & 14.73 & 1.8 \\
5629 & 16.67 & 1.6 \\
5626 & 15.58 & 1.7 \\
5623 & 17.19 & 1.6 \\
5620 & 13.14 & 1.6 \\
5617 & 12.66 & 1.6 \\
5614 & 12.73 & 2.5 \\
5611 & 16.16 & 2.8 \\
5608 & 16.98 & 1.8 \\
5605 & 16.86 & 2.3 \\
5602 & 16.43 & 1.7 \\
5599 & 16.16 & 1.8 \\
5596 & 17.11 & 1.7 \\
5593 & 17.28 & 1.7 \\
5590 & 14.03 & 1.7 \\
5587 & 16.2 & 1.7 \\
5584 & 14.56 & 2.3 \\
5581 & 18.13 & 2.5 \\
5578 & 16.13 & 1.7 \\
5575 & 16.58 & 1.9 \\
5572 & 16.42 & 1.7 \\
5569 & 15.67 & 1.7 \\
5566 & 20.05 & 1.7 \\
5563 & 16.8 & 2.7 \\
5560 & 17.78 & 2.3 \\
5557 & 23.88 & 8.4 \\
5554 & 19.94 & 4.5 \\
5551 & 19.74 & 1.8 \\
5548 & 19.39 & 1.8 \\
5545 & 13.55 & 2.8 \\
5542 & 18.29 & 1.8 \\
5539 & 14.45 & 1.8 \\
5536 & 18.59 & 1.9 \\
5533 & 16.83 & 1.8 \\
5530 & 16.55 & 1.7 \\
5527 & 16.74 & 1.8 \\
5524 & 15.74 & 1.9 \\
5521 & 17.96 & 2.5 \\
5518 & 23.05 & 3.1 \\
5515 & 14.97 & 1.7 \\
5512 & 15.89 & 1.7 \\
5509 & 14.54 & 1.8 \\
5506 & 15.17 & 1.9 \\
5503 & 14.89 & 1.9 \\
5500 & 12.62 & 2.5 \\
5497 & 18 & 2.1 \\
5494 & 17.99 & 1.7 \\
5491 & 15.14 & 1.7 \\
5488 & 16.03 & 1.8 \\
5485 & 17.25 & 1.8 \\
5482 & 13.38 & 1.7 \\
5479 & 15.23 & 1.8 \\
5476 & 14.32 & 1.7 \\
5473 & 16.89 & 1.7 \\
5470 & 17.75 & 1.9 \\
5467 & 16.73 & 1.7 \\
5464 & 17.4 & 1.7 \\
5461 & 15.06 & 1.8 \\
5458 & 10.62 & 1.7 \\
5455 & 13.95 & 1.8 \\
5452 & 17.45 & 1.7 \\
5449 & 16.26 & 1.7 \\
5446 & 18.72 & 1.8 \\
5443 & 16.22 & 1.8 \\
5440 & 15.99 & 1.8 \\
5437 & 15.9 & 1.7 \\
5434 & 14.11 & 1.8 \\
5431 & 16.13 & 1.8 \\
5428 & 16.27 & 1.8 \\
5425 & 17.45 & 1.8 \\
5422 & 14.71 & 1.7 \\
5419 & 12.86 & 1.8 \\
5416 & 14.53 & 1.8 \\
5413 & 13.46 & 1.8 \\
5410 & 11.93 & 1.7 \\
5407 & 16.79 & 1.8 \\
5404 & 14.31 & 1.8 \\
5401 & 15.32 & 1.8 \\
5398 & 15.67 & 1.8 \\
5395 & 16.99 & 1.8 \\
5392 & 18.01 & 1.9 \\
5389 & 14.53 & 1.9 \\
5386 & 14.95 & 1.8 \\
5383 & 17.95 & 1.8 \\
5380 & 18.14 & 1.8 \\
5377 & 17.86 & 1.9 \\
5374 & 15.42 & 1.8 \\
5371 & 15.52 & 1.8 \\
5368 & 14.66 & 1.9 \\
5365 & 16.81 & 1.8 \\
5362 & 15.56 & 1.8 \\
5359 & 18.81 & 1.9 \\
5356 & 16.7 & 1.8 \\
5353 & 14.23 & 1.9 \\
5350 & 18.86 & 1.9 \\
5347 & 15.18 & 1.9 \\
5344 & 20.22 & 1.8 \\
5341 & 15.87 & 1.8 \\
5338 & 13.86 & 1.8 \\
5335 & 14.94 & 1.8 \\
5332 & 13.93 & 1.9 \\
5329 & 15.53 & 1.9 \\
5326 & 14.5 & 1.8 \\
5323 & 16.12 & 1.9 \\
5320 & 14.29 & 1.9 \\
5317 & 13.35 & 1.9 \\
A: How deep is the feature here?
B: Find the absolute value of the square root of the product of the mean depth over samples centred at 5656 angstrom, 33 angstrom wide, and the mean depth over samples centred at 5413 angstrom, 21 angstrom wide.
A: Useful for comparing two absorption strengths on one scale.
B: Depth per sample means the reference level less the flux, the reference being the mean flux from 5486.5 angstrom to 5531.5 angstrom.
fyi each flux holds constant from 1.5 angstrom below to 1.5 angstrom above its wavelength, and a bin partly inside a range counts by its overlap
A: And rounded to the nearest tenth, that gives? 1.0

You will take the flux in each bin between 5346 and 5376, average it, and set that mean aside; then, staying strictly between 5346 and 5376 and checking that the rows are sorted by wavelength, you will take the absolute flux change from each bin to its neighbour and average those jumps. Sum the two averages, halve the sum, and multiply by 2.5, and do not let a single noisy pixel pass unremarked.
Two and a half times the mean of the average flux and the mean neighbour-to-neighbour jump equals 23.1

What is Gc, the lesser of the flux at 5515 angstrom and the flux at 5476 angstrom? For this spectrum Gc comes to 14.3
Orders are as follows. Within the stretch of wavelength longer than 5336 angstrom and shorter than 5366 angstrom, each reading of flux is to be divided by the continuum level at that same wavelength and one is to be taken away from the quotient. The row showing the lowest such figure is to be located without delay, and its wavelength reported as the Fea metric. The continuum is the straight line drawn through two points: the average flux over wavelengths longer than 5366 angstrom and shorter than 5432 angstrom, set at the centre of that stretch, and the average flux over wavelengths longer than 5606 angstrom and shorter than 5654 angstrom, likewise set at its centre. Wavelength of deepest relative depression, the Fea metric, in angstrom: 5338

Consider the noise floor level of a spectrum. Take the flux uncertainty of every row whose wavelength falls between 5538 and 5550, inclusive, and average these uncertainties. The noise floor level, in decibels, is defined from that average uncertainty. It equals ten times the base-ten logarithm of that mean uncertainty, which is 3.12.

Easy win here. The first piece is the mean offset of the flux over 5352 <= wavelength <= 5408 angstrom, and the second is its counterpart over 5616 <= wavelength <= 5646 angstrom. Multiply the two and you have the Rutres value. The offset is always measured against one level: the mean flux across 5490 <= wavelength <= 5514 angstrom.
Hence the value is 0.0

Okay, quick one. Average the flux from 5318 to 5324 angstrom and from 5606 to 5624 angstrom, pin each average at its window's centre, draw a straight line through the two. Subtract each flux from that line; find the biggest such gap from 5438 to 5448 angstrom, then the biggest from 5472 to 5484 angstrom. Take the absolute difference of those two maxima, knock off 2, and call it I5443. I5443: 0.6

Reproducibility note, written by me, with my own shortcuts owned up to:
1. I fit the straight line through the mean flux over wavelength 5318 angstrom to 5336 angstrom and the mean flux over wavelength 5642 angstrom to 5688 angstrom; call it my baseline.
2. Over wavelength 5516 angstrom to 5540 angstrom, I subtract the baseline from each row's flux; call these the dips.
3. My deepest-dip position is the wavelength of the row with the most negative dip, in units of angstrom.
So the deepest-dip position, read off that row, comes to 5539 angstrom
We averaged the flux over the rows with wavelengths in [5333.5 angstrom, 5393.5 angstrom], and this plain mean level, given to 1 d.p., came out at 16.4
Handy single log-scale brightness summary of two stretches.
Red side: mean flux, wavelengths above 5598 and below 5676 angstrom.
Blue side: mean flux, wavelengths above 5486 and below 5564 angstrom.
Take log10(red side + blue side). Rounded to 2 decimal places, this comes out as 1.52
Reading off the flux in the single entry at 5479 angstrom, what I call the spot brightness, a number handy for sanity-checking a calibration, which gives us 15.23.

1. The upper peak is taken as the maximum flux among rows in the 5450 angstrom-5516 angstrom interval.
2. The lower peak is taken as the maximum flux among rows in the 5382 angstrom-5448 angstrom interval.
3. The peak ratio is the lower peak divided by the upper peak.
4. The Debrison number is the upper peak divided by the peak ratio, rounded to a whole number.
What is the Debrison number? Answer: 17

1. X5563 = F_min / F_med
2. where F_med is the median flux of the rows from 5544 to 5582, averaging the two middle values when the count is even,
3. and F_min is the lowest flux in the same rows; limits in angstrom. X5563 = 0.76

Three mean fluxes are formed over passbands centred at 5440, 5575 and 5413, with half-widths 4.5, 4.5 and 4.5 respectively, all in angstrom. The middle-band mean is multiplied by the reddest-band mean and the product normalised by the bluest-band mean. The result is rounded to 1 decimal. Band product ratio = 19.7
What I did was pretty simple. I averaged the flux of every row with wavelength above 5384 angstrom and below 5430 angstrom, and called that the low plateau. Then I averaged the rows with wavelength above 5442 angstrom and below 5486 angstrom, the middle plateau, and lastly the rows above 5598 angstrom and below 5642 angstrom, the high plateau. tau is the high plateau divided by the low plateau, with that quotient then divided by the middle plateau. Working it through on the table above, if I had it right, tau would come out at 0.065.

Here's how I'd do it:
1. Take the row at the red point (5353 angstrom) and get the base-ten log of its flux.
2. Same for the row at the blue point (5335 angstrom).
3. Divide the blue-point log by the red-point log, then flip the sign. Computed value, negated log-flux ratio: -1.02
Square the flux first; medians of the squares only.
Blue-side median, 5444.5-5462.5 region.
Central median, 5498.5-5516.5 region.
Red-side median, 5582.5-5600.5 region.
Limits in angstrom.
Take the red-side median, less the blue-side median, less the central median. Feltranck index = -207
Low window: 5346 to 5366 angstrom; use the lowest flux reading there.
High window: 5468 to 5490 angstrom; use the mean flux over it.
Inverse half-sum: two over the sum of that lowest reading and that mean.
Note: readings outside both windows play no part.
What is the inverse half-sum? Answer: 0.0665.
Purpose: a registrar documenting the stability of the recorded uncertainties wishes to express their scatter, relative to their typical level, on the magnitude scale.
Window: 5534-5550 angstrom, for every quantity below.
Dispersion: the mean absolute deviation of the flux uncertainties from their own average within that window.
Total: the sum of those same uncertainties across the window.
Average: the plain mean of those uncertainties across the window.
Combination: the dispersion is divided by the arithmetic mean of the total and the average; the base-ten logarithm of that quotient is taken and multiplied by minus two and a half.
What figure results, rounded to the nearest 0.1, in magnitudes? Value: 3.2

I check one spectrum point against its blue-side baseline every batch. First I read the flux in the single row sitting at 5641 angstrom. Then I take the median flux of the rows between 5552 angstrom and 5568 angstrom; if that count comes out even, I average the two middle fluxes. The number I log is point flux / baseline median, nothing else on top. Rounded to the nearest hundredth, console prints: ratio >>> 0.64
